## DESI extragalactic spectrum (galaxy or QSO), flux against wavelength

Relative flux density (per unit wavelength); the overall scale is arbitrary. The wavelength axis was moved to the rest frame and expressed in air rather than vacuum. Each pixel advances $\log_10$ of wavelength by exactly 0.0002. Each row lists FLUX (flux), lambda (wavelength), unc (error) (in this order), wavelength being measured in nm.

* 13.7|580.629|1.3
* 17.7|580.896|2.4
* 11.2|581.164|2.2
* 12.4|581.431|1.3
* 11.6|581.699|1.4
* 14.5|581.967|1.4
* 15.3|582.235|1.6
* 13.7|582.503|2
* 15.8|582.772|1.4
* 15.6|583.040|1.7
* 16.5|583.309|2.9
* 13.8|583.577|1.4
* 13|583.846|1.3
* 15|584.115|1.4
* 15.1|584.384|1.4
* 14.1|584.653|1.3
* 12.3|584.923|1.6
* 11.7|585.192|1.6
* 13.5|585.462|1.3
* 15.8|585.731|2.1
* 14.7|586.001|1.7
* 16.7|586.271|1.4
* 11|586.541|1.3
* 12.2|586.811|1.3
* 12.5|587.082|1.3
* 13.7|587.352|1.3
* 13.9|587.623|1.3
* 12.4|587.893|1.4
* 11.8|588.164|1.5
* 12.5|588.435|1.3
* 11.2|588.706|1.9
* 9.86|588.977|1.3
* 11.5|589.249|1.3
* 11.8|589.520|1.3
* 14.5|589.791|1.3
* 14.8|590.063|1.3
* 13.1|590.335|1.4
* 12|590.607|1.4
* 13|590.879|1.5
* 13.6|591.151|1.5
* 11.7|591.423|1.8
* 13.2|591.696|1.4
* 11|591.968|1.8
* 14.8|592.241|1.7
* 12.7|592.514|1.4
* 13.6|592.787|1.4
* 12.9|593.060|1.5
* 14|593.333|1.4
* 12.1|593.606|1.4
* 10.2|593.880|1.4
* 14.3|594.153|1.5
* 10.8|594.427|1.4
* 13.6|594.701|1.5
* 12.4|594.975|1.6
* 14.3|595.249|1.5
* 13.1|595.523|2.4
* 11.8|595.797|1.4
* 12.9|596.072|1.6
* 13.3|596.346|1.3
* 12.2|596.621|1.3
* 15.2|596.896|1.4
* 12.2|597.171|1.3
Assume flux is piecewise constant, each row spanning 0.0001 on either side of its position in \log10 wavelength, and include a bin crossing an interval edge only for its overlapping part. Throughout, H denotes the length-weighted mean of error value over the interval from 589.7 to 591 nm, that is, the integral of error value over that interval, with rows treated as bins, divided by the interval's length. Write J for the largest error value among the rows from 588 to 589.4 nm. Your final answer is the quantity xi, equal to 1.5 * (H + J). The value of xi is 4.92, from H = 1.38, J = 1.90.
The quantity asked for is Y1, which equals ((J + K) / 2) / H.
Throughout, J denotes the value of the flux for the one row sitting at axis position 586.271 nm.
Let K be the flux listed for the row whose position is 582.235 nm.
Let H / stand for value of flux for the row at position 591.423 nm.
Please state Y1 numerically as 1.37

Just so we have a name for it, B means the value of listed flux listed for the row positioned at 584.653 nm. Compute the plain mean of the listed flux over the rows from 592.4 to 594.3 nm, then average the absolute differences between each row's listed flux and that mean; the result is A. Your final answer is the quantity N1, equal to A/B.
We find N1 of 0.071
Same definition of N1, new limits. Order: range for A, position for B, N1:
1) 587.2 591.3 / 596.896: 0.071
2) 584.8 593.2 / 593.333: 0.084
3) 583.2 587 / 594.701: 0.107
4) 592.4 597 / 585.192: 0.082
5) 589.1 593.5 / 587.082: 0.075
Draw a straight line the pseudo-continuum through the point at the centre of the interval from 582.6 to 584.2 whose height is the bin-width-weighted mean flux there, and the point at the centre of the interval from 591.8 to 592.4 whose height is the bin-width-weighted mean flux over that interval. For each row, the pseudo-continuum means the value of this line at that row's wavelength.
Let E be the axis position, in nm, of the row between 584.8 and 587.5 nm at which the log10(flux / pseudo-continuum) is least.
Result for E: 586.541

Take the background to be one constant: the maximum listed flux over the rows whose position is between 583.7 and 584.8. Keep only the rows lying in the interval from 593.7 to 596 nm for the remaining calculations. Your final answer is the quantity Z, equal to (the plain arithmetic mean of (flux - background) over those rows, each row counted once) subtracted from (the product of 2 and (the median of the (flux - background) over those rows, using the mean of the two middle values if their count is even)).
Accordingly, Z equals -2.2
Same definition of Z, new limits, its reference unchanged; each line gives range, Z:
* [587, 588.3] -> -3.0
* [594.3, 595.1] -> -2.6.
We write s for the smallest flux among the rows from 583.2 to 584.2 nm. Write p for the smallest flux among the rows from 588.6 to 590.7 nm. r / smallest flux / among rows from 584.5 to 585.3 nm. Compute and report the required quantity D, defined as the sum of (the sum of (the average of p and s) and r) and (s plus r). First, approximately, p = 9.86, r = 11.7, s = 13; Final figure 47.8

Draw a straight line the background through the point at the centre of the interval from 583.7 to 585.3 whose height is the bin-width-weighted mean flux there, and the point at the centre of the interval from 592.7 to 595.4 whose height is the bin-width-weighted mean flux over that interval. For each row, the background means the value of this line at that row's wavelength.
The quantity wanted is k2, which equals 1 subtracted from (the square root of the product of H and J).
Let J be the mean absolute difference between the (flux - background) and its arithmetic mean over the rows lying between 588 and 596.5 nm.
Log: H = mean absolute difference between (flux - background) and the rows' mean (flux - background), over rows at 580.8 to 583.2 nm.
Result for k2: 0.41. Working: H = 1.8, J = 1.13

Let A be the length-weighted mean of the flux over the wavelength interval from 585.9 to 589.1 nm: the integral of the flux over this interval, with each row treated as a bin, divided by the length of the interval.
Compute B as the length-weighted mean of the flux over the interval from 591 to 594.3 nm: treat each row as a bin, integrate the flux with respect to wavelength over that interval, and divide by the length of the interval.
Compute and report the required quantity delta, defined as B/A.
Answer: 1.01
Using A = 12.7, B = 12.8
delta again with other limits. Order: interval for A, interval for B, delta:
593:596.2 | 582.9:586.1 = 1.12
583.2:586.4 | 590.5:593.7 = 0.90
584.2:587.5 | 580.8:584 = 1.04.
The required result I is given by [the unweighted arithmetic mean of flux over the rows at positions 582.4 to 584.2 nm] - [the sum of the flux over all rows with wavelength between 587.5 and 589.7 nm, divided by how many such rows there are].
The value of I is 2.9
